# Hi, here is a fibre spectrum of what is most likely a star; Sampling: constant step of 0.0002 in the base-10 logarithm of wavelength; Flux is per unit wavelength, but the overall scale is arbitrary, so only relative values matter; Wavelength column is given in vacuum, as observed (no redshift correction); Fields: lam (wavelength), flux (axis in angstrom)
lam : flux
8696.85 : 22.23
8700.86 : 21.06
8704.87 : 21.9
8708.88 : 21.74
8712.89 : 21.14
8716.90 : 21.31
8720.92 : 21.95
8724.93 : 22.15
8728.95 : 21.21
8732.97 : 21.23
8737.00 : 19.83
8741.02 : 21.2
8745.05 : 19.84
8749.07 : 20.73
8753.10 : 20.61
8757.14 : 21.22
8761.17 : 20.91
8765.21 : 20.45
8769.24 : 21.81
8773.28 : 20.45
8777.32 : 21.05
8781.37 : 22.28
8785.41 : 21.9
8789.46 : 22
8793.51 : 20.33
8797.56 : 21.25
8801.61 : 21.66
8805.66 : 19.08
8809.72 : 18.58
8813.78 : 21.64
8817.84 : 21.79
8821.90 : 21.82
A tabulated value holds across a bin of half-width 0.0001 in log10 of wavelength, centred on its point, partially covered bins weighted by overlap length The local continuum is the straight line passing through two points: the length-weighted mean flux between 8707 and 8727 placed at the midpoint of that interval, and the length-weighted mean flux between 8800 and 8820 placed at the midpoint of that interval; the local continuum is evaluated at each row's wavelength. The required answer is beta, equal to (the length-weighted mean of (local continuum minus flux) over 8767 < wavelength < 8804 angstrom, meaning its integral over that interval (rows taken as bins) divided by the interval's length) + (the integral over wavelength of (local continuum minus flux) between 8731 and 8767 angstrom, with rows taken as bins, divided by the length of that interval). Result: 0.05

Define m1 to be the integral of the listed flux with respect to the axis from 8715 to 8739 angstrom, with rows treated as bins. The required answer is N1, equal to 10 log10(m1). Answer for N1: 27.1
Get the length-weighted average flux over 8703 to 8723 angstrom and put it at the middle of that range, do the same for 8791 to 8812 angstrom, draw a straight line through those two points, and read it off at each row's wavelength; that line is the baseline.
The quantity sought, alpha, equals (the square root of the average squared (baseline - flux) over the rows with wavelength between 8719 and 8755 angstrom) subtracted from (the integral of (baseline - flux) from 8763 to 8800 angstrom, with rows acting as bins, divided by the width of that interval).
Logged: -1.45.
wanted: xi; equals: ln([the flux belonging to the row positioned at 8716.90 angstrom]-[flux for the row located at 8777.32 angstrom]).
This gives -1.3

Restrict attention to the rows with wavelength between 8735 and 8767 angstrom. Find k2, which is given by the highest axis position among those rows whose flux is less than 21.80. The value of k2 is 8765.21 angstrom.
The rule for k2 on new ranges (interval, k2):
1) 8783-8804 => 8801.61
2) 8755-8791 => 8777.32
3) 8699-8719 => 8716.90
